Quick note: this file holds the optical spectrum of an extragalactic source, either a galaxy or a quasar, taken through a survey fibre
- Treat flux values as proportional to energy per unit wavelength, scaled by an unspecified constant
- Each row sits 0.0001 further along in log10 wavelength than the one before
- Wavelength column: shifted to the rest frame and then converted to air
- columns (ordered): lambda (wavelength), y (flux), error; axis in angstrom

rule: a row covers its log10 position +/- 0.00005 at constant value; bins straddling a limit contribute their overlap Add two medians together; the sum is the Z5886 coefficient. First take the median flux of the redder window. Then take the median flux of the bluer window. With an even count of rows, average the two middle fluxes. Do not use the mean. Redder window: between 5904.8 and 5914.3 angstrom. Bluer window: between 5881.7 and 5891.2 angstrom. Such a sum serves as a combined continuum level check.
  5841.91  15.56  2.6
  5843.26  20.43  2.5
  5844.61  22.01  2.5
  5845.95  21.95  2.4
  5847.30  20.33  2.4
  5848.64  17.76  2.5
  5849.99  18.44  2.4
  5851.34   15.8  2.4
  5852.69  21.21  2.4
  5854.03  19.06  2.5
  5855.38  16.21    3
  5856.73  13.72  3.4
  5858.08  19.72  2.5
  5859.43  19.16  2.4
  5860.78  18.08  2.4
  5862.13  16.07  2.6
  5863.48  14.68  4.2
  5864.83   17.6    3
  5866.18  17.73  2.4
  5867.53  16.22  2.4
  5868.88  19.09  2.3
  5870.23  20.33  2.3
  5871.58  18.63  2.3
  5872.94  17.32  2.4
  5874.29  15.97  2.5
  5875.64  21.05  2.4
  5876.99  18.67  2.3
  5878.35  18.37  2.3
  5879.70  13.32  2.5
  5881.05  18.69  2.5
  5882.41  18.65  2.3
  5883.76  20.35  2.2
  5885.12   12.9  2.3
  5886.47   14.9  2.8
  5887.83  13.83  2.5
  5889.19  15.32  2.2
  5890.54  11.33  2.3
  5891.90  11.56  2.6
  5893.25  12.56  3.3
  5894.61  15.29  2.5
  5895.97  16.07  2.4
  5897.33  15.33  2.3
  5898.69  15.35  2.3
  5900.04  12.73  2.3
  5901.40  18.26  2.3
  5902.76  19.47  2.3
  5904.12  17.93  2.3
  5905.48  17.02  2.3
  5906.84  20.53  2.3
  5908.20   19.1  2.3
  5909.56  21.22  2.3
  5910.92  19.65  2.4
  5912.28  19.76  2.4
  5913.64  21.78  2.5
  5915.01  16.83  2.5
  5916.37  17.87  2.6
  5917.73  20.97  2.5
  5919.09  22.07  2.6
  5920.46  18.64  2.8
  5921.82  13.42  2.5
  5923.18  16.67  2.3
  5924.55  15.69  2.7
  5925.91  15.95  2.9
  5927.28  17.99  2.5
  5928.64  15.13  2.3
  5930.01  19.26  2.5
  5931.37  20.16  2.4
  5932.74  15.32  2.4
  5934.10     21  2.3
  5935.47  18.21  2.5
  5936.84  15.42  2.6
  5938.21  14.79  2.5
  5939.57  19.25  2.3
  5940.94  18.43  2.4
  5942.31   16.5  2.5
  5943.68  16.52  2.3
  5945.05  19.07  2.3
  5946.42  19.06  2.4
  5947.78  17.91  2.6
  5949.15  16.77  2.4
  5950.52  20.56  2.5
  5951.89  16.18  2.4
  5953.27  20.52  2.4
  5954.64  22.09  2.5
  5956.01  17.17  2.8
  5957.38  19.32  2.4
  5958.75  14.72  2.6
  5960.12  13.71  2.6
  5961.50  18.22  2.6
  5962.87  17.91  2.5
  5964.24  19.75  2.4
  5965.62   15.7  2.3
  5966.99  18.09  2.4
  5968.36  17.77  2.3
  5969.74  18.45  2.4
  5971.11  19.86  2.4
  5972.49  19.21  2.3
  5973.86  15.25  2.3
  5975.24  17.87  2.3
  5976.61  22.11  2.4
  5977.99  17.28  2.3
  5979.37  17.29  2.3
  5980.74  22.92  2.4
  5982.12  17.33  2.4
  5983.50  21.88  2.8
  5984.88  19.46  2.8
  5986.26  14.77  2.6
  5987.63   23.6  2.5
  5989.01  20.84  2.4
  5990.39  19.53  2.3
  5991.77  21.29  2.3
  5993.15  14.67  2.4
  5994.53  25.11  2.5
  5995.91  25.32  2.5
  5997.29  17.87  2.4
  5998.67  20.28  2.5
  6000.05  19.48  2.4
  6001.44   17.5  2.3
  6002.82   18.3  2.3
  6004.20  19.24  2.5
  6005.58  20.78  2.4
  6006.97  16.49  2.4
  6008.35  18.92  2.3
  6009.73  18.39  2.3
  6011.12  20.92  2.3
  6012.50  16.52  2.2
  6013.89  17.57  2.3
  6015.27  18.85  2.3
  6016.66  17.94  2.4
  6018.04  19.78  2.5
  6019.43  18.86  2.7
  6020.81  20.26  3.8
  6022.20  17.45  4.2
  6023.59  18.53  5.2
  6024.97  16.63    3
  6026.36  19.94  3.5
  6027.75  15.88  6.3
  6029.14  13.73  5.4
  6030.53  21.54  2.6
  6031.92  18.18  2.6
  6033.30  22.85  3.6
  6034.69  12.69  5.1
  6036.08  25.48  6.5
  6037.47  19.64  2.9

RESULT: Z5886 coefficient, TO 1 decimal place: 34.7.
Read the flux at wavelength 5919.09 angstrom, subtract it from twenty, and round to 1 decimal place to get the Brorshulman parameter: -2.1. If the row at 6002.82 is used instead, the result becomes 1.7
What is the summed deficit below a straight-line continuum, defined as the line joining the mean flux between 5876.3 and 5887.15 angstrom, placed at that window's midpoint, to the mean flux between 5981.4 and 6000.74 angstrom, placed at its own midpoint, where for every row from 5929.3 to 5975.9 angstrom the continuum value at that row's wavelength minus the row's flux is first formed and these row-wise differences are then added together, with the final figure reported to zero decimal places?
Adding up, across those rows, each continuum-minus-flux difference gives 36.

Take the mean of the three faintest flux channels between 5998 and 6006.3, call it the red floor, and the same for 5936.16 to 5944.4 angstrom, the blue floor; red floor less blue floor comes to 3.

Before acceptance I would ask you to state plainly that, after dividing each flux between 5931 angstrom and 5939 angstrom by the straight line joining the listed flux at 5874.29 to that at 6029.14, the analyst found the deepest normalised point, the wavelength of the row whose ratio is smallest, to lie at 5938.21 angstrom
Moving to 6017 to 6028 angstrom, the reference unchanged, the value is 6027.75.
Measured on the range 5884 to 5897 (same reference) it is 5890.54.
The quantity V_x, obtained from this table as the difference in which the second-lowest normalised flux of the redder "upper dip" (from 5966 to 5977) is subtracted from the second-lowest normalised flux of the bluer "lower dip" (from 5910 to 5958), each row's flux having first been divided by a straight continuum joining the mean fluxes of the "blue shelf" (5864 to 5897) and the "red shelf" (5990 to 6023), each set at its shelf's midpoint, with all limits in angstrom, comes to -0.13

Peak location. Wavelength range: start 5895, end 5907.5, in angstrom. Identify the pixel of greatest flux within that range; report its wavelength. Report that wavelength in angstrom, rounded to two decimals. 5906.84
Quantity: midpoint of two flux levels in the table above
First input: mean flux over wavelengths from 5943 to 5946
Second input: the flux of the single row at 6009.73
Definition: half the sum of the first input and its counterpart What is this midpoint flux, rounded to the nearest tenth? 18.1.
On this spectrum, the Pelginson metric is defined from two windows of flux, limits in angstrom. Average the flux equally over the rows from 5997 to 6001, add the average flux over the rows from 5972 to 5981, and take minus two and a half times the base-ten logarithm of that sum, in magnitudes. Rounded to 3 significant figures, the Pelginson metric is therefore -3.95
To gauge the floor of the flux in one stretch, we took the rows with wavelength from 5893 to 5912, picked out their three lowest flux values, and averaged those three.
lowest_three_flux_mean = 13.5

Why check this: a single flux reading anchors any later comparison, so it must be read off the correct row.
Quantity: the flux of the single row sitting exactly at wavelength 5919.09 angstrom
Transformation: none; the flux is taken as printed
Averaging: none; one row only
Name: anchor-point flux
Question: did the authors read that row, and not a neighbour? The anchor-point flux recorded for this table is 22.07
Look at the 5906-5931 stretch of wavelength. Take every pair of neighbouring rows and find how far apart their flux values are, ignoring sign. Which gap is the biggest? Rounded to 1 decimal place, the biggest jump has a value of 5.2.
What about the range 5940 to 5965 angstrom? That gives 4.9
